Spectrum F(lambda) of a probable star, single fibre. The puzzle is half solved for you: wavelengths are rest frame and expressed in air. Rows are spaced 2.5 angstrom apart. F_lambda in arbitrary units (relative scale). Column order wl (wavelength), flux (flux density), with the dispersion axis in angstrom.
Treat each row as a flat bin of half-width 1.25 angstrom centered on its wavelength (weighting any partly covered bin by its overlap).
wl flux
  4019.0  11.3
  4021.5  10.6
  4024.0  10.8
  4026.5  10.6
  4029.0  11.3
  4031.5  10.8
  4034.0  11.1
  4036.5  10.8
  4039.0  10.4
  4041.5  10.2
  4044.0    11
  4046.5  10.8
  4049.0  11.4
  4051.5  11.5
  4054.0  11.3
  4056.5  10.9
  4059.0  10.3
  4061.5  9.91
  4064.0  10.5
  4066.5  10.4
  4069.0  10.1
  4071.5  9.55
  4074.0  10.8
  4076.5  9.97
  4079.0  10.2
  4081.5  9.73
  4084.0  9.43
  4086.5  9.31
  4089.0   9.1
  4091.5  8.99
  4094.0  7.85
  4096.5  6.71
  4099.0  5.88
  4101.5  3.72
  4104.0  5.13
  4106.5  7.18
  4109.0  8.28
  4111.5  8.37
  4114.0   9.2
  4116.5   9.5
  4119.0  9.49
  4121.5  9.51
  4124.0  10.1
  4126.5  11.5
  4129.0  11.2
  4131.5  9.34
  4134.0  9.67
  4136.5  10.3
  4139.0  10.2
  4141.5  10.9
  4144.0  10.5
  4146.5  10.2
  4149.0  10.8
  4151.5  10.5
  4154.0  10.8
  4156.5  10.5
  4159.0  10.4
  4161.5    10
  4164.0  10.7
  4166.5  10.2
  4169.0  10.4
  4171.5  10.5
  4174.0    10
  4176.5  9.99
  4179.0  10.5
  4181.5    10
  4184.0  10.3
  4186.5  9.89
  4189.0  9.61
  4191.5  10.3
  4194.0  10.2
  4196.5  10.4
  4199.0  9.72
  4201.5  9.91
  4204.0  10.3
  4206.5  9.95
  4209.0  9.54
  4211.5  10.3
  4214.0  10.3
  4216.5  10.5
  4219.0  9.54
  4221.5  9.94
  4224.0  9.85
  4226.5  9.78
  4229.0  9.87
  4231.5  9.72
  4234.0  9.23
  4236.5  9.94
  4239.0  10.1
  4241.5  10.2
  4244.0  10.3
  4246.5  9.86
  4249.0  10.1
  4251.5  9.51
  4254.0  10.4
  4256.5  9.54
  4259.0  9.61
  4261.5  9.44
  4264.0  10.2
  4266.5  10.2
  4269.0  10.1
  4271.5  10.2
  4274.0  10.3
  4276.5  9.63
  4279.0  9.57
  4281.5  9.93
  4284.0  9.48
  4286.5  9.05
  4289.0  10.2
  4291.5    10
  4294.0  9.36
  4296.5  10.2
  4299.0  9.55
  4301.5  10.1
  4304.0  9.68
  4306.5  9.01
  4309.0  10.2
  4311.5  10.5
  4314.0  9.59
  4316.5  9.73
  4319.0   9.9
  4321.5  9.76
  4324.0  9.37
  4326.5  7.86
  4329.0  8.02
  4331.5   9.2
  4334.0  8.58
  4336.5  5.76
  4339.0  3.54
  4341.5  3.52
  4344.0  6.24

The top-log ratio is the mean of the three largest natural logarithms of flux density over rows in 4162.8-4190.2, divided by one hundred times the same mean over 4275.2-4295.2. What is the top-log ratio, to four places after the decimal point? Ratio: 0.0102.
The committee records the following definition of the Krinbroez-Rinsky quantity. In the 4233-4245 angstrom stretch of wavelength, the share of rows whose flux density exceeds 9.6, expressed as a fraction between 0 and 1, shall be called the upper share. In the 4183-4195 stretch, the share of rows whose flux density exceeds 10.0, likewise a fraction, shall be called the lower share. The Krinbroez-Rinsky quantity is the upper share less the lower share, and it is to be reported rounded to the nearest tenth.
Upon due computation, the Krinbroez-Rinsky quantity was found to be 0.2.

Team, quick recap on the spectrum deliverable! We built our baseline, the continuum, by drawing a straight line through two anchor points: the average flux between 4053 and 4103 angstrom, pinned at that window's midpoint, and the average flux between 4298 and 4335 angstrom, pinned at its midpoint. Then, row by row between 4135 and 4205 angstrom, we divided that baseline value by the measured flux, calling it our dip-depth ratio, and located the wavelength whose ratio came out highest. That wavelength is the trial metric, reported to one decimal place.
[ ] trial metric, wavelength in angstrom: 4189.0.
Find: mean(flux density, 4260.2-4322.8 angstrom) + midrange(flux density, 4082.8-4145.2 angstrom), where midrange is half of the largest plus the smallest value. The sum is 17.4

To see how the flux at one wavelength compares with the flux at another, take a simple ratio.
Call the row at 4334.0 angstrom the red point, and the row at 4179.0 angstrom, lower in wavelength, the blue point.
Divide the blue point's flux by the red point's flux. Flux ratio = 1.22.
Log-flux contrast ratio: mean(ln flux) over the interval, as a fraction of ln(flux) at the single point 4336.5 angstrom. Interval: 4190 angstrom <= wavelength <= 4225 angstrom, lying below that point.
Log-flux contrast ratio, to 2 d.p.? 1.32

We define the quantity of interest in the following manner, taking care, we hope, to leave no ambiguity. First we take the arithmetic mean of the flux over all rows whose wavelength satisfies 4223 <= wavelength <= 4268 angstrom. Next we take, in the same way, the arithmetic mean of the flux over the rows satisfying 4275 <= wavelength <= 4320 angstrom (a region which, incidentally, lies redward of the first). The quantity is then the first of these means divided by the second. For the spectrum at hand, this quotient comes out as 1.01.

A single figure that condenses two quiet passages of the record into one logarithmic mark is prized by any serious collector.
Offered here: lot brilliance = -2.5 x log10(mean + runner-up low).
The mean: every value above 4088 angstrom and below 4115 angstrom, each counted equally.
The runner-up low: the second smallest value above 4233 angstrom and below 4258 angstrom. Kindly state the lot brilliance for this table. -3.06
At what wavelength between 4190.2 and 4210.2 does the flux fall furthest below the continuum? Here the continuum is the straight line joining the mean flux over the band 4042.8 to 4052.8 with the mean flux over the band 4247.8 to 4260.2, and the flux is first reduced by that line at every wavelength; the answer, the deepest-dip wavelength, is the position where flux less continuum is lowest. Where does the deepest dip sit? 4209.0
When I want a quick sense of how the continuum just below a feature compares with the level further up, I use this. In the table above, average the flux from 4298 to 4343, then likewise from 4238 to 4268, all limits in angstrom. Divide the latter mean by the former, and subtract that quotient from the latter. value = 8.8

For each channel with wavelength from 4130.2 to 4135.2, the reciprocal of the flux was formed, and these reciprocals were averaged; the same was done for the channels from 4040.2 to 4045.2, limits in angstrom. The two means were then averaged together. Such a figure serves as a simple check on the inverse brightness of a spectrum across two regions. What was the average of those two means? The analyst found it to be 0.100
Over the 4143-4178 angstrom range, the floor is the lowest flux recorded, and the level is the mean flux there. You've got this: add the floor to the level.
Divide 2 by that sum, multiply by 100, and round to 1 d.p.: 9.8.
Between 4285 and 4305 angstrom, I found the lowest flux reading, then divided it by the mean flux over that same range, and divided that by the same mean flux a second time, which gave 0.0949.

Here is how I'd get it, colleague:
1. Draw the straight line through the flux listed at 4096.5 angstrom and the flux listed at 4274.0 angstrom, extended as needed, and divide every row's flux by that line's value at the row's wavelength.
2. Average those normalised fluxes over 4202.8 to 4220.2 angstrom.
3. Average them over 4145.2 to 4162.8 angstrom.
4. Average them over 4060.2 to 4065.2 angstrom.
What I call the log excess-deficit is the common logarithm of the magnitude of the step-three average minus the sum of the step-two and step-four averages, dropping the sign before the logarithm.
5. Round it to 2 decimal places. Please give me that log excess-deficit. 0.17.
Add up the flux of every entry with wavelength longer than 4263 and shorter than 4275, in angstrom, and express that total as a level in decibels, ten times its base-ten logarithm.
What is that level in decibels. 17.08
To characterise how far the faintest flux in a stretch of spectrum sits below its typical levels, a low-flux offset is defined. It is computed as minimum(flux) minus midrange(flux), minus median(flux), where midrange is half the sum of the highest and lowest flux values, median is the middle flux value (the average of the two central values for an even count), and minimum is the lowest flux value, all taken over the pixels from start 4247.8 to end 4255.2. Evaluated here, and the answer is -10.5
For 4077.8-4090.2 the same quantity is -10.0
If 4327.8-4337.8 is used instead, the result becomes -10.0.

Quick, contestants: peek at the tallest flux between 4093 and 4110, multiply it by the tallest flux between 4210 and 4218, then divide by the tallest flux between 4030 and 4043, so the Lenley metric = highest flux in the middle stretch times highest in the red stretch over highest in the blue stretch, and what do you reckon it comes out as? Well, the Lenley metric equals 7.8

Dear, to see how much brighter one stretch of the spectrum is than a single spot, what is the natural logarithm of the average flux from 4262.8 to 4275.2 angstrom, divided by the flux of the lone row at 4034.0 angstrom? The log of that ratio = -0.085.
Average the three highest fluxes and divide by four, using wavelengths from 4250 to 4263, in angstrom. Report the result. 2.46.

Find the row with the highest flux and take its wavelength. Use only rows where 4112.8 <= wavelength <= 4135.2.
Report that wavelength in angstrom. 4126.5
